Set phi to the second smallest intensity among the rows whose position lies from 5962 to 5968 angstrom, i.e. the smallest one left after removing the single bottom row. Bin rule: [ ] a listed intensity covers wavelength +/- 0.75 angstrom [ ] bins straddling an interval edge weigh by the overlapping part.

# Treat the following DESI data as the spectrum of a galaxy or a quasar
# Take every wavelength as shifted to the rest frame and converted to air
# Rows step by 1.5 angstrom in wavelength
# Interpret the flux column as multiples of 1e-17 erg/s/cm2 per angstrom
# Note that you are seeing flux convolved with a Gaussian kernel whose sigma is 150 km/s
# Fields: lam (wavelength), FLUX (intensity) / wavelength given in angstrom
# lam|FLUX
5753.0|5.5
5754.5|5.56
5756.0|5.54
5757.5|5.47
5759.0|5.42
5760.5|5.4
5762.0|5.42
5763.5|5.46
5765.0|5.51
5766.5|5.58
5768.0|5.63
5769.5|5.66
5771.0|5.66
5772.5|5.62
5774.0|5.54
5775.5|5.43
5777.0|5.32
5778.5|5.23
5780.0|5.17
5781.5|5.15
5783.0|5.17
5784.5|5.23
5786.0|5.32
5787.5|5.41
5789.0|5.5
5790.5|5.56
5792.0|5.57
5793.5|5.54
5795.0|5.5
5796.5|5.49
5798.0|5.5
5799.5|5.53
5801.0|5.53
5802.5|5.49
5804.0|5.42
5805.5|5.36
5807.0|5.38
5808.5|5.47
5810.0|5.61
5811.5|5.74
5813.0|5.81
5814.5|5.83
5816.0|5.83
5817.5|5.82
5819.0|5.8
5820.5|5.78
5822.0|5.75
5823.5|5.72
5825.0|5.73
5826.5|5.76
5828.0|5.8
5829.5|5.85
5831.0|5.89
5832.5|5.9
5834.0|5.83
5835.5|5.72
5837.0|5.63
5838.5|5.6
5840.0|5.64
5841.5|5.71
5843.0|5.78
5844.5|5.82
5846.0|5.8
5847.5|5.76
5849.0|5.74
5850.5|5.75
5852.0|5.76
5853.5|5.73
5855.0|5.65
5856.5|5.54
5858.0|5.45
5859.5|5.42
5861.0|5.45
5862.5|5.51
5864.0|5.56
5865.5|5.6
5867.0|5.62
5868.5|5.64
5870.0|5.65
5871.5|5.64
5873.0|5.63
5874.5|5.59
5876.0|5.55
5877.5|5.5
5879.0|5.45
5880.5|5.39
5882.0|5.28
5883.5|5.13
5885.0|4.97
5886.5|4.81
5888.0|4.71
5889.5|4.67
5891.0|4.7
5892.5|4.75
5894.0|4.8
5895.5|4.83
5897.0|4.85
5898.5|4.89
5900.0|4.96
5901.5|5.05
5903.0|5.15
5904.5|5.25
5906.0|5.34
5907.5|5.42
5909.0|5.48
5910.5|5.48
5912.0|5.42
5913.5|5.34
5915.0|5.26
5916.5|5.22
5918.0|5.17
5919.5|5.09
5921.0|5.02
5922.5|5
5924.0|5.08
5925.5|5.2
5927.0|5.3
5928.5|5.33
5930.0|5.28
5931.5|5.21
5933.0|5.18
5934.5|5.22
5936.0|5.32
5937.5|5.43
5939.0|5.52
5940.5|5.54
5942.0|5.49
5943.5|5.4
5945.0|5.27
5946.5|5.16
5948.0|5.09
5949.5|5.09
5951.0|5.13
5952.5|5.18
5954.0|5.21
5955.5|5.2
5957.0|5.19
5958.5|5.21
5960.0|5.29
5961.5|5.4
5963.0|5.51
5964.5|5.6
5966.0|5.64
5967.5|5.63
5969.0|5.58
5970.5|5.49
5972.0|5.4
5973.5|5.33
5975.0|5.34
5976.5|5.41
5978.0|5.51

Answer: 5.6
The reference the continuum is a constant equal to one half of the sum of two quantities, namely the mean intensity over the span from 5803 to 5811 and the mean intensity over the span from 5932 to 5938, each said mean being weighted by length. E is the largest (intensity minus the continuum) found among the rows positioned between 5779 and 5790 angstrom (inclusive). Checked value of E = 0.13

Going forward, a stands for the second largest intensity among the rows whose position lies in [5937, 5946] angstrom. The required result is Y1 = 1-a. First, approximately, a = 5.52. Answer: -4.5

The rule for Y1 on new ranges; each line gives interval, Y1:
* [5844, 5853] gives -4.8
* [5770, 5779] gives -4.6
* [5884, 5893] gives -3.8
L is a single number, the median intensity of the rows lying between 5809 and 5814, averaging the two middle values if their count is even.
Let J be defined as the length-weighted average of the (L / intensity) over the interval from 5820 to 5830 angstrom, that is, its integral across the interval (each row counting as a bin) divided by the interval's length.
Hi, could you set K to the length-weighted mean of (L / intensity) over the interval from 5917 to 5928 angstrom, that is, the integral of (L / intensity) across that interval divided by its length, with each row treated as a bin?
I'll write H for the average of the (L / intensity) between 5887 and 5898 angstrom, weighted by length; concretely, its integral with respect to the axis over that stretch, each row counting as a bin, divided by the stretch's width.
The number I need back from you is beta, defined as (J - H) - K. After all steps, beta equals -1.33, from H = 1.21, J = 1.00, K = 1.12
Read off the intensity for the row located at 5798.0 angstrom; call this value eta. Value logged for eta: 5.5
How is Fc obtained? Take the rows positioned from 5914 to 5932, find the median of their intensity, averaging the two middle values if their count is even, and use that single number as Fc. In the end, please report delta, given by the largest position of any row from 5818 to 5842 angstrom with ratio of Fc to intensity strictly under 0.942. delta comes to 5841.5 angstrom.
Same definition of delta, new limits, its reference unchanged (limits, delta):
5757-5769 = 5768.0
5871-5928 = 5876.0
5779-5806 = 5801.0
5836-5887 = 5876.0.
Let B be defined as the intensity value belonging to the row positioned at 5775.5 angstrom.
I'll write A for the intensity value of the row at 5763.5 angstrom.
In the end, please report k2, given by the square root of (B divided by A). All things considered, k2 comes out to 1.00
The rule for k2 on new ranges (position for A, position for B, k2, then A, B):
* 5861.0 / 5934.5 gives 0.98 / 5.45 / 5.22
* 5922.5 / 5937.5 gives 1.04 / 5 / 5.43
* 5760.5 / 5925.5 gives 0.98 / 5.4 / 5.2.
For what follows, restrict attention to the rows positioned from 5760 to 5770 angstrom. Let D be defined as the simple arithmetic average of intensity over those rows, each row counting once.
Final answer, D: 5.52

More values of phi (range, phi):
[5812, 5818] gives 5.82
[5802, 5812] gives 5.38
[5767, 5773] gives 5.63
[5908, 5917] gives 5.26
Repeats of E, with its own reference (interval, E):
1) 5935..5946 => 0.17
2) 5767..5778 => 0.29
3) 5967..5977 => 0.26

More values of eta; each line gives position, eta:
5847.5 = 5.76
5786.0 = 5.32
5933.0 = 5.18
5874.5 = 5.59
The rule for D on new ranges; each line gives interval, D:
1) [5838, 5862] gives 5.66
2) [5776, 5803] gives 5.40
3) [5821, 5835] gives 5.80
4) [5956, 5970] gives 5.45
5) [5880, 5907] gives 4.97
